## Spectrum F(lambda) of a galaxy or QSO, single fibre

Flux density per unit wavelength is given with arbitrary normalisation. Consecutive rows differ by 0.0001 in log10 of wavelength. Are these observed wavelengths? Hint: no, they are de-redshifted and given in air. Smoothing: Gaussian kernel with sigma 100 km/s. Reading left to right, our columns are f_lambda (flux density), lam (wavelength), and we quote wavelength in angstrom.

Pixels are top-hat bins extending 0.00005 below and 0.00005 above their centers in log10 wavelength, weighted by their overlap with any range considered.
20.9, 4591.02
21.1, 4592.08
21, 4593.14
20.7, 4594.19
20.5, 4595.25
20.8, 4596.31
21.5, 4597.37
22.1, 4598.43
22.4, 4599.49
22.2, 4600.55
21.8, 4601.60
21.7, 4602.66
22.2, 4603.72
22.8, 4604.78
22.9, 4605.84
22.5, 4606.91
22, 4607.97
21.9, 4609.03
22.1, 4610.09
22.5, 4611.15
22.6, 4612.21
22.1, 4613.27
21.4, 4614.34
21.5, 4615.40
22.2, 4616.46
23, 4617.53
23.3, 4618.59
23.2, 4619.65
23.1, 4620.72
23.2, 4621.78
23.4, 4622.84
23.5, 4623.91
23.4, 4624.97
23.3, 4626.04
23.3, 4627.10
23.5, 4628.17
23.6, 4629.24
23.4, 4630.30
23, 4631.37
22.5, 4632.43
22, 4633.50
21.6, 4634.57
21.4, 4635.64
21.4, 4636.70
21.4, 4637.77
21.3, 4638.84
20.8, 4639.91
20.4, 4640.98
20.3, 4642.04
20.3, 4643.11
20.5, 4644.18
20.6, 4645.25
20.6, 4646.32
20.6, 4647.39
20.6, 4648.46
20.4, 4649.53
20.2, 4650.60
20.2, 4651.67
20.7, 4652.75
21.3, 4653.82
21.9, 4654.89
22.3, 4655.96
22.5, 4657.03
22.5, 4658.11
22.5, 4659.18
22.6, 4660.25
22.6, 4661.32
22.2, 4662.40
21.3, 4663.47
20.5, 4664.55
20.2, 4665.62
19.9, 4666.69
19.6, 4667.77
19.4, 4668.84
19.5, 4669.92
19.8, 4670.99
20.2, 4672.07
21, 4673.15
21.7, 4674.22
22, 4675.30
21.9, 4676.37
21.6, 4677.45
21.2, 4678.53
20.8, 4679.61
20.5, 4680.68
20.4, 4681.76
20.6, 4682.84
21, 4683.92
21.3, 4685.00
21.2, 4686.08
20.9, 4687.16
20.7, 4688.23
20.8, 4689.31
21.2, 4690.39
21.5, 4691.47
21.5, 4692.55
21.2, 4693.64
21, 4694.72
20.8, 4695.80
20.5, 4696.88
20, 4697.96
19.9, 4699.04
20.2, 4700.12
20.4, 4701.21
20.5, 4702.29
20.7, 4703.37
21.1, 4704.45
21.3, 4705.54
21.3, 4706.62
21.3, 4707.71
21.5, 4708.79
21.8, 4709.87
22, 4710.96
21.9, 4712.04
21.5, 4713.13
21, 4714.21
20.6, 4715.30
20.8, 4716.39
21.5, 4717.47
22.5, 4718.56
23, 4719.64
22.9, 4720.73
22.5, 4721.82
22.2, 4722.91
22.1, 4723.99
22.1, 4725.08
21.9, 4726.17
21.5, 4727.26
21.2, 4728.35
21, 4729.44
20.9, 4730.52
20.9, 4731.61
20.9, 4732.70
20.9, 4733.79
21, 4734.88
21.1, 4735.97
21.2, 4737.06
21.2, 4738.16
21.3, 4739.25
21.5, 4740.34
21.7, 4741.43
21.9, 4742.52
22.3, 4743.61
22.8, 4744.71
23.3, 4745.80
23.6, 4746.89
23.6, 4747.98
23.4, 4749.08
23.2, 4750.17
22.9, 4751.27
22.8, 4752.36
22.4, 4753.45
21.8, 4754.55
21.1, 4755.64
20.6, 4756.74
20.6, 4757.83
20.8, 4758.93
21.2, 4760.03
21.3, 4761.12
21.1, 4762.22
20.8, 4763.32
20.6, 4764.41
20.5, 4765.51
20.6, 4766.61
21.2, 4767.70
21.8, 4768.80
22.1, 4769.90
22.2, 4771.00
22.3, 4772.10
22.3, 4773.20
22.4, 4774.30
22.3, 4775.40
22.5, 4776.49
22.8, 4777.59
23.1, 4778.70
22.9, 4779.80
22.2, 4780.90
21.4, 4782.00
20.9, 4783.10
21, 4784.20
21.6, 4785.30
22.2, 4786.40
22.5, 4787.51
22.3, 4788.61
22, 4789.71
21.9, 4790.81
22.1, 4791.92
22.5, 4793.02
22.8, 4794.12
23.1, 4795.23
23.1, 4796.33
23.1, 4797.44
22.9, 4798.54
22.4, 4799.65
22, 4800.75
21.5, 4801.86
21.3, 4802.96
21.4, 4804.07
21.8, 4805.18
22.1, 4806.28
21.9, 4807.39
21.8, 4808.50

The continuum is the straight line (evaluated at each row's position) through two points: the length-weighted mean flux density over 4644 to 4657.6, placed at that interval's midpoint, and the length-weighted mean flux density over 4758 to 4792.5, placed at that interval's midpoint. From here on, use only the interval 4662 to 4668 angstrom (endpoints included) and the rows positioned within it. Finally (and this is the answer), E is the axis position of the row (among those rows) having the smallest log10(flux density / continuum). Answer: 4667.77 angstrom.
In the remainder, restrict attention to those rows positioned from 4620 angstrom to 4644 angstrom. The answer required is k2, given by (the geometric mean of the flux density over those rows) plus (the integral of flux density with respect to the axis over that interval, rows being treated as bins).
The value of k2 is 556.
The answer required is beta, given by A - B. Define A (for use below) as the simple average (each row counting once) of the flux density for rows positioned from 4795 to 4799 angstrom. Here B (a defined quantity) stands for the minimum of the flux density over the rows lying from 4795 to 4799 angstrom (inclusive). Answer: 0.15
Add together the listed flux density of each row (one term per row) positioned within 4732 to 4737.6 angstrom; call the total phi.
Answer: 105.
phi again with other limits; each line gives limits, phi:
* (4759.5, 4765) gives 105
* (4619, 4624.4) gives 116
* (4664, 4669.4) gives 100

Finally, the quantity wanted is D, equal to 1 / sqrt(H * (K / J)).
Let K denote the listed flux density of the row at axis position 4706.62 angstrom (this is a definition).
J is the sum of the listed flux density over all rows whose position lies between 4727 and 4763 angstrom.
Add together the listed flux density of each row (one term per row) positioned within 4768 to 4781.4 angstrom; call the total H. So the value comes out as 0.35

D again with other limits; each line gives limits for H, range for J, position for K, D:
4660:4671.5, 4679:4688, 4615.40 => 0.18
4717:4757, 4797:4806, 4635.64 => 0.10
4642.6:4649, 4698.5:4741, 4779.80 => 0.54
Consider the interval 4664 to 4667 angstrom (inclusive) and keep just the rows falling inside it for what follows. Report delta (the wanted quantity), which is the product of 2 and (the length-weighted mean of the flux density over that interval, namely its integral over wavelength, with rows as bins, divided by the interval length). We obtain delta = 40.5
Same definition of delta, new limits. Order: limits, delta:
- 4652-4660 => 43.9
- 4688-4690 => 41.6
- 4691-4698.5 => 41.8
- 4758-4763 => 42.0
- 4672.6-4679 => 43.1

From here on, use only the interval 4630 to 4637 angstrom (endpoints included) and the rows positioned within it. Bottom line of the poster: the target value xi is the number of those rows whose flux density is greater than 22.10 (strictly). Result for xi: 3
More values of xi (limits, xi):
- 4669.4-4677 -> 0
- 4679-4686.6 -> 0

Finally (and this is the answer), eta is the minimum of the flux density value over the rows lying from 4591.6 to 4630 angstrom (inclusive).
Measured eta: 20.5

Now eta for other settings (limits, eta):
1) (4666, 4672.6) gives 19.4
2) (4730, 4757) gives 20.6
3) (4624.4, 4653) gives 20.2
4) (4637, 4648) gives 20.3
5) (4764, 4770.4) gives 20.5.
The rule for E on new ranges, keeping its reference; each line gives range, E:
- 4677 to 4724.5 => 4699.04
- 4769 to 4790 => 4783.10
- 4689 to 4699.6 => 4699.04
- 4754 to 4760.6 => 4757.83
